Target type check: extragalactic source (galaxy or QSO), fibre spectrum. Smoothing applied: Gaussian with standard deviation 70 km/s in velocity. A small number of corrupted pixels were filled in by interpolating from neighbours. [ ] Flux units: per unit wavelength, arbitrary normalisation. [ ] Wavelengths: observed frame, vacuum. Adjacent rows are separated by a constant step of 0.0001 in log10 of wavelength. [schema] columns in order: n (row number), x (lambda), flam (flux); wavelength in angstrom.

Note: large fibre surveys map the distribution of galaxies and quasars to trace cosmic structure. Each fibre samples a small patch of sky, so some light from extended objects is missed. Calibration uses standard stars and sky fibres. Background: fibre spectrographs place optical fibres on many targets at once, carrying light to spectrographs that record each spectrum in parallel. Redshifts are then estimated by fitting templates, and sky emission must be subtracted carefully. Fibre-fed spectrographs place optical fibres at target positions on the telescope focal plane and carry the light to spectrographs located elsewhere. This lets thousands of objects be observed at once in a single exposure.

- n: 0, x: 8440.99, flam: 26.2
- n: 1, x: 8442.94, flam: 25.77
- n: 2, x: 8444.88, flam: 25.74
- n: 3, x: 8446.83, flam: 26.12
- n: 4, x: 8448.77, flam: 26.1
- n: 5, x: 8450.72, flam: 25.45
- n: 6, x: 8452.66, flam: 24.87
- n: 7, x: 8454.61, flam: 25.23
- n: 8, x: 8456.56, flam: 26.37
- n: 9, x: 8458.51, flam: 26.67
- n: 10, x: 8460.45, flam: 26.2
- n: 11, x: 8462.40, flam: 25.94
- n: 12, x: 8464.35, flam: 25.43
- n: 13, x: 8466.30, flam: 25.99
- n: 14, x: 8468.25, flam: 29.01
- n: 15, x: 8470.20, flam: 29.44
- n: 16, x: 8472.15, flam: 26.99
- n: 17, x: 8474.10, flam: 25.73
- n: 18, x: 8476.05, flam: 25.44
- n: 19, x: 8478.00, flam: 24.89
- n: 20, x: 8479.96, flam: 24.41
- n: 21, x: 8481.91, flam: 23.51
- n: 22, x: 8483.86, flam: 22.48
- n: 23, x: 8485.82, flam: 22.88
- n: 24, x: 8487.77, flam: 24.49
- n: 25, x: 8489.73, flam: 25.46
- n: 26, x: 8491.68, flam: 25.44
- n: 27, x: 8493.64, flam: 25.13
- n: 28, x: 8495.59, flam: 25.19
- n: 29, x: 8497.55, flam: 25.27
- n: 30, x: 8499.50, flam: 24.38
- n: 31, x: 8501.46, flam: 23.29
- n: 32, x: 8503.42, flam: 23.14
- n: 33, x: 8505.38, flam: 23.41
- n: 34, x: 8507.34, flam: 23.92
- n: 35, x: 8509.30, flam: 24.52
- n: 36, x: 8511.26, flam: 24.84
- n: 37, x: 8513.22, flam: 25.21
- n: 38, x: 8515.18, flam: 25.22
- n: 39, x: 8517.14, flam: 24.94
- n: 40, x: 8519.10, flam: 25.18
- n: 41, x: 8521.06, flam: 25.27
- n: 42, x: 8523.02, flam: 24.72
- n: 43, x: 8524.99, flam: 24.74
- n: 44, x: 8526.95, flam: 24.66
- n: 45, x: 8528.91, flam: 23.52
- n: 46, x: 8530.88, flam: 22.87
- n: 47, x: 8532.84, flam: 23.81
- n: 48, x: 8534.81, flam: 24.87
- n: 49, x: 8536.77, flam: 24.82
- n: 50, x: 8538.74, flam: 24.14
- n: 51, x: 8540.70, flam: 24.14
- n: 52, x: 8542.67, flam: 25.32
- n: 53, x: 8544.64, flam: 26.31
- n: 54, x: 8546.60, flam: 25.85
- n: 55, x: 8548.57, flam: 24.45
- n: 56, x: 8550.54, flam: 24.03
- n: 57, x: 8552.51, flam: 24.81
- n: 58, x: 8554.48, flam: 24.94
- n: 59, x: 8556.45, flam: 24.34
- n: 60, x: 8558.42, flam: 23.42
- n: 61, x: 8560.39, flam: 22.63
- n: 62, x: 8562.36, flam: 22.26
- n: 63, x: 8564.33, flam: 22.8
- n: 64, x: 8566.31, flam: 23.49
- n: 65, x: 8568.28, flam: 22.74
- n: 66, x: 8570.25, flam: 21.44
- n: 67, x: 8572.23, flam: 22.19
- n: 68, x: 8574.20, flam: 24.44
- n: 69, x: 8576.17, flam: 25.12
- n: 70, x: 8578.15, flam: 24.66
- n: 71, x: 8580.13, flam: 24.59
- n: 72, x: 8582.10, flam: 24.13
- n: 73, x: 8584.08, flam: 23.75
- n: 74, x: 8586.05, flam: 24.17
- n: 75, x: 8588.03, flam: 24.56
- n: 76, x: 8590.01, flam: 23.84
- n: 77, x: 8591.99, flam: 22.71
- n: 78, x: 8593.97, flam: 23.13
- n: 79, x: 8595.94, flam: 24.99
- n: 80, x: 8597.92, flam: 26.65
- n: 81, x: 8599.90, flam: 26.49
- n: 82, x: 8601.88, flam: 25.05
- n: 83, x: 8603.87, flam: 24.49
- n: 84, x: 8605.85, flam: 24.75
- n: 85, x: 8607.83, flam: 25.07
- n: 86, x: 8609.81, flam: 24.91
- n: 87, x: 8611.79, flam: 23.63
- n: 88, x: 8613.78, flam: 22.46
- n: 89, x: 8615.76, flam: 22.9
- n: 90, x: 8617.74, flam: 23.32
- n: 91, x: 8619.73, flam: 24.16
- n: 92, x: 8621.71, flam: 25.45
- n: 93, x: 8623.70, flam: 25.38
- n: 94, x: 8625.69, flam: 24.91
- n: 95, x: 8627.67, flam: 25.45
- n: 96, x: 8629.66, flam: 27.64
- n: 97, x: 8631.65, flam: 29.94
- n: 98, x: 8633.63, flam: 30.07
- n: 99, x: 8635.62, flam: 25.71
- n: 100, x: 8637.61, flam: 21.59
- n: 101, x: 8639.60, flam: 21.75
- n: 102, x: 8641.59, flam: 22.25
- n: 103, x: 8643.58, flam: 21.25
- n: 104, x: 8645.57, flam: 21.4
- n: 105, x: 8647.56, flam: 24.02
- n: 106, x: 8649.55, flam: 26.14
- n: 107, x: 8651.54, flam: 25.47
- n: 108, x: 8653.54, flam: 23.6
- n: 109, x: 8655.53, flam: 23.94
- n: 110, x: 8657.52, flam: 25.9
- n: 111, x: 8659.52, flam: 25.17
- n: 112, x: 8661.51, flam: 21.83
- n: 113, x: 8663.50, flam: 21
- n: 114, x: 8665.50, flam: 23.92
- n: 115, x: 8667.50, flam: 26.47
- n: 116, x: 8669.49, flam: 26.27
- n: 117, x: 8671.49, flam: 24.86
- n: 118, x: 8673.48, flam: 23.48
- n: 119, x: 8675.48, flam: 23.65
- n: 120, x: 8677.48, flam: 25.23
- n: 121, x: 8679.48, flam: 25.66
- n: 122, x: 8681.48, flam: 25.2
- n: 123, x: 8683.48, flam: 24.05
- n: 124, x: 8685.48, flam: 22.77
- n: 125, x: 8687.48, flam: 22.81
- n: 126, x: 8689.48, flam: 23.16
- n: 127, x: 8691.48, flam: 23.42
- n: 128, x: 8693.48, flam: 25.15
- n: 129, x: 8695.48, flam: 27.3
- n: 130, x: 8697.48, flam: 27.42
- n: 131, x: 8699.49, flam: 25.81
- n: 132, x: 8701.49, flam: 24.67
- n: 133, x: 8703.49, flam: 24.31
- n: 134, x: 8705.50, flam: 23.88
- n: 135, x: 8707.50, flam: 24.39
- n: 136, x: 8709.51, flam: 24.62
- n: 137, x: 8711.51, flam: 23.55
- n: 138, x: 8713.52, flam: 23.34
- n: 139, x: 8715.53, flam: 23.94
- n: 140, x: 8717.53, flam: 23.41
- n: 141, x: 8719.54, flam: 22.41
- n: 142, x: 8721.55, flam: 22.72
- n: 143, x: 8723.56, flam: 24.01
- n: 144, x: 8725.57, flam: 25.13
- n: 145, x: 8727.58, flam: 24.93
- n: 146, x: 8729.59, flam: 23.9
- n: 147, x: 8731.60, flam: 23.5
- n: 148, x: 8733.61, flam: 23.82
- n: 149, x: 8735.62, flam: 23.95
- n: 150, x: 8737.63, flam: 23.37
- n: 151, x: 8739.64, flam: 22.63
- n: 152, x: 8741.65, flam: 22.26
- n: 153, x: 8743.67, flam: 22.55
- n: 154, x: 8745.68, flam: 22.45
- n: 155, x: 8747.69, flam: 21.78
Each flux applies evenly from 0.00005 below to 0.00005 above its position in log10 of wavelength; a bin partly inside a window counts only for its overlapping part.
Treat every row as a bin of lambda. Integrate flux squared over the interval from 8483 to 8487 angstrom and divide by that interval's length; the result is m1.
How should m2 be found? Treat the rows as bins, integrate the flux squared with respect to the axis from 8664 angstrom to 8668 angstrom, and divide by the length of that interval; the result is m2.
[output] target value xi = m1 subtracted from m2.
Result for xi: 84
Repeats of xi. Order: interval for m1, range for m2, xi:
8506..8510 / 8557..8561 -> -43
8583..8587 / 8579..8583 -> 20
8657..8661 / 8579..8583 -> -34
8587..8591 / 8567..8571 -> -89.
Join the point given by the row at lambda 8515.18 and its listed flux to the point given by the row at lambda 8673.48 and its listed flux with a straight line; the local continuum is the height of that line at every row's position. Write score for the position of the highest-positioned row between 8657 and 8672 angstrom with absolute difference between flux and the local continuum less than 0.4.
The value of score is 8665.50 angstrom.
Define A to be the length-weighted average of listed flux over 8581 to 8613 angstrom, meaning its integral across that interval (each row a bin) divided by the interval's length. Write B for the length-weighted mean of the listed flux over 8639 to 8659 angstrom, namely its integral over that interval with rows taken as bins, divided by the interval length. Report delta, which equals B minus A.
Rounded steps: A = 24.5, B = 23.6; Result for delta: -0.9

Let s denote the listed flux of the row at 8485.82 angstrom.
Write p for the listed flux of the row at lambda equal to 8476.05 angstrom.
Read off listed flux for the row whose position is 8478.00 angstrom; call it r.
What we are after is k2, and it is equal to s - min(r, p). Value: -2.0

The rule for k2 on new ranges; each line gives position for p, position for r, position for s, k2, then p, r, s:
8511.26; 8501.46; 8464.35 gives 2.1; 24.84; 23.29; 25.43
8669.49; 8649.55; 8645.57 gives -4.7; 26.27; 26.14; 21.4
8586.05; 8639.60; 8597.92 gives 4.9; 24.17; 21.75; 26.65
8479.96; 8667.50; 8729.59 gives -0.5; 24.41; 26.47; 23.9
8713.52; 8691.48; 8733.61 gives 0.5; 23.34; 23.42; 23.82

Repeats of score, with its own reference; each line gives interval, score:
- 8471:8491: 8489.73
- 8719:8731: 8721.55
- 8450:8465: 8464.35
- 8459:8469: 8466.30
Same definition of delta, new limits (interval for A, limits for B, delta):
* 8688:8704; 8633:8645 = -1.6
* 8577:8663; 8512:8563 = 0.0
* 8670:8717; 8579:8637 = 0.5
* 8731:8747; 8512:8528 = 2.0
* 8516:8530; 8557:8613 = -0.7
